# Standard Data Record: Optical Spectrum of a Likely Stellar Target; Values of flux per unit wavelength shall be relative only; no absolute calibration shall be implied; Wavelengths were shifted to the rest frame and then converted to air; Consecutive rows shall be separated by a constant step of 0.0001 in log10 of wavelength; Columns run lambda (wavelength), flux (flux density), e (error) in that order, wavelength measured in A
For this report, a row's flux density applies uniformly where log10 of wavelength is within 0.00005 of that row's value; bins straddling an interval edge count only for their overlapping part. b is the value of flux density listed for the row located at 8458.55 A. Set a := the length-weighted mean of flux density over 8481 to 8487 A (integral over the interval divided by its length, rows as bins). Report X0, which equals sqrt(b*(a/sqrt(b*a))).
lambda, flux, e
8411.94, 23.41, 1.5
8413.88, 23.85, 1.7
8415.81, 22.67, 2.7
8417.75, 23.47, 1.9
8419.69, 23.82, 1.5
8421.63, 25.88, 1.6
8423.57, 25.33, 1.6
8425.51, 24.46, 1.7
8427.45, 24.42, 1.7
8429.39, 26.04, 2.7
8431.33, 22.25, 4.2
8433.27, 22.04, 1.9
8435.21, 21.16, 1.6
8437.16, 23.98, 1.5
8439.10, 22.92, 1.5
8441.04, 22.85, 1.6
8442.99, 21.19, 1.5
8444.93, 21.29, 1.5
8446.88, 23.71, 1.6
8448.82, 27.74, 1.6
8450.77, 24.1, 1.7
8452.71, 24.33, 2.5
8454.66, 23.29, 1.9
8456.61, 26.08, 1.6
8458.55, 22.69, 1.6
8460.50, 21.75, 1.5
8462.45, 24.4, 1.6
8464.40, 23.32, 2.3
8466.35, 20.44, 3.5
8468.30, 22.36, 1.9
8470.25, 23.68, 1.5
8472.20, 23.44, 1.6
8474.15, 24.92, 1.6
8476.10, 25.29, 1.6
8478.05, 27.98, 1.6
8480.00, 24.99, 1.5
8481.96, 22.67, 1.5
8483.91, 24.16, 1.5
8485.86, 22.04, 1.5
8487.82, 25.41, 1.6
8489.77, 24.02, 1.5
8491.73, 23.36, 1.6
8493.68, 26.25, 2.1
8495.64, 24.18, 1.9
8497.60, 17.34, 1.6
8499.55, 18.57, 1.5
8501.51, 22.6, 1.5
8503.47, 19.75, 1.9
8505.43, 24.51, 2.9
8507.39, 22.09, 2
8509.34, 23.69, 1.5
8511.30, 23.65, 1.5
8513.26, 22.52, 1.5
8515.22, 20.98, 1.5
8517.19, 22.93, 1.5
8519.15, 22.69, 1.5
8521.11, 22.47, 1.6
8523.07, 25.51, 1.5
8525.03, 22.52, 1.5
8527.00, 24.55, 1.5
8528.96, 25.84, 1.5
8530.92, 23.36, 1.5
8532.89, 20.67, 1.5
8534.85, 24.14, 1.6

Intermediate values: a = 23.0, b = 22.69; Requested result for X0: 4.78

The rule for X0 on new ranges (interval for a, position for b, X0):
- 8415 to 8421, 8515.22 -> 4.71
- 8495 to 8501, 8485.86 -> 4.58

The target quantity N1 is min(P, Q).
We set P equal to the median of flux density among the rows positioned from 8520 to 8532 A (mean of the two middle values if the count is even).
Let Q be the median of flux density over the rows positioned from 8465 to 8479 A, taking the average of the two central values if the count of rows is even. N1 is 23.7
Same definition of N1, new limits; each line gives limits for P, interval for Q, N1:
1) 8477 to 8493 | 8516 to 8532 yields 23.1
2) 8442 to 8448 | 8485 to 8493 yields 21.3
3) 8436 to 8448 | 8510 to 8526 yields 22.6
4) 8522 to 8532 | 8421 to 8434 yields 24.5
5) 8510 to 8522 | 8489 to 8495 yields 22.6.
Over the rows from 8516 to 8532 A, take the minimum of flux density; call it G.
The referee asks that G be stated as 22.47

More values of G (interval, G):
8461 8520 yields 17.34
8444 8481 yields 20.44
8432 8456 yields 21.16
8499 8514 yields 18.57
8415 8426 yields 22.67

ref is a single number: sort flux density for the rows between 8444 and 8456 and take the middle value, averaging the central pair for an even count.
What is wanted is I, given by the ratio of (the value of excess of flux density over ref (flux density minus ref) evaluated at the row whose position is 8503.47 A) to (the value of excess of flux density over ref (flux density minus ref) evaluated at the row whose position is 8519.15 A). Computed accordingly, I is 3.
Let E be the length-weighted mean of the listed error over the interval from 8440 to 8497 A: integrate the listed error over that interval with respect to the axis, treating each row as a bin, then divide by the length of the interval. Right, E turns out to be 1.74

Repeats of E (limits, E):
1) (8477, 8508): 1.73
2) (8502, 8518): 1.78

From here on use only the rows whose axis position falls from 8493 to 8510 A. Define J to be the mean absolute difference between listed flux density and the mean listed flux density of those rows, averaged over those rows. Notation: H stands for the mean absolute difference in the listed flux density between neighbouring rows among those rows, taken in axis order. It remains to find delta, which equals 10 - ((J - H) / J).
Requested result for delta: 10.4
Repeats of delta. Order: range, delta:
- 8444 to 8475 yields 10.6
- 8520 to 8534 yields 10.6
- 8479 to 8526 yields 10.5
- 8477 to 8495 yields 10.5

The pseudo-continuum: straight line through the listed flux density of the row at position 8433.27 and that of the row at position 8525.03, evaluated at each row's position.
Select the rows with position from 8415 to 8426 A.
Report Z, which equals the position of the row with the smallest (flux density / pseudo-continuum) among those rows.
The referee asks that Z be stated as 8415.81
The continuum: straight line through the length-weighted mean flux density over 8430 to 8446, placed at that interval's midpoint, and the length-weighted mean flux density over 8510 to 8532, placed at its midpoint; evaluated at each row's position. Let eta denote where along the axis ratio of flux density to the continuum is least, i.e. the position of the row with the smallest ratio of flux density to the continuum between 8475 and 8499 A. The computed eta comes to 8497.60 A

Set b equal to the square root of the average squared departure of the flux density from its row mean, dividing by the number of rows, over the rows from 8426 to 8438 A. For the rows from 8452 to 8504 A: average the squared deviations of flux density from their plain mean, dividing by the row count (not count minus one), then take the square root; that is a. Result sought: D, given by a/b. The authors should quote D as 1.38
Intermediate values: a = 2.3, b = 1.66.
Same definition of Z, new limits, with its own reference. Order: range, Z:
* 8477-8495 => 8485.86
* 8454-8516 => 8497.60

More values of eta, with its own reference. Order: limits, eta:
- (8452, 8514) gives 8497.60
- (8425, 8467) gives 8466.35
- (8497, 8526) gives 8497.60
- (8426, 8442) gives 8435.21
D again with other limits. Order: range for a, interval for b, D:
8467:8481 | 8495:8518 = 0.76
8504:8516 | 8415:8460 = 0.71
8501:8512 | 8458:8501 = 0.66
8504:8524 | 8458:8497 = 0.73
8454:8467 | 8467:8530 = 0.79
